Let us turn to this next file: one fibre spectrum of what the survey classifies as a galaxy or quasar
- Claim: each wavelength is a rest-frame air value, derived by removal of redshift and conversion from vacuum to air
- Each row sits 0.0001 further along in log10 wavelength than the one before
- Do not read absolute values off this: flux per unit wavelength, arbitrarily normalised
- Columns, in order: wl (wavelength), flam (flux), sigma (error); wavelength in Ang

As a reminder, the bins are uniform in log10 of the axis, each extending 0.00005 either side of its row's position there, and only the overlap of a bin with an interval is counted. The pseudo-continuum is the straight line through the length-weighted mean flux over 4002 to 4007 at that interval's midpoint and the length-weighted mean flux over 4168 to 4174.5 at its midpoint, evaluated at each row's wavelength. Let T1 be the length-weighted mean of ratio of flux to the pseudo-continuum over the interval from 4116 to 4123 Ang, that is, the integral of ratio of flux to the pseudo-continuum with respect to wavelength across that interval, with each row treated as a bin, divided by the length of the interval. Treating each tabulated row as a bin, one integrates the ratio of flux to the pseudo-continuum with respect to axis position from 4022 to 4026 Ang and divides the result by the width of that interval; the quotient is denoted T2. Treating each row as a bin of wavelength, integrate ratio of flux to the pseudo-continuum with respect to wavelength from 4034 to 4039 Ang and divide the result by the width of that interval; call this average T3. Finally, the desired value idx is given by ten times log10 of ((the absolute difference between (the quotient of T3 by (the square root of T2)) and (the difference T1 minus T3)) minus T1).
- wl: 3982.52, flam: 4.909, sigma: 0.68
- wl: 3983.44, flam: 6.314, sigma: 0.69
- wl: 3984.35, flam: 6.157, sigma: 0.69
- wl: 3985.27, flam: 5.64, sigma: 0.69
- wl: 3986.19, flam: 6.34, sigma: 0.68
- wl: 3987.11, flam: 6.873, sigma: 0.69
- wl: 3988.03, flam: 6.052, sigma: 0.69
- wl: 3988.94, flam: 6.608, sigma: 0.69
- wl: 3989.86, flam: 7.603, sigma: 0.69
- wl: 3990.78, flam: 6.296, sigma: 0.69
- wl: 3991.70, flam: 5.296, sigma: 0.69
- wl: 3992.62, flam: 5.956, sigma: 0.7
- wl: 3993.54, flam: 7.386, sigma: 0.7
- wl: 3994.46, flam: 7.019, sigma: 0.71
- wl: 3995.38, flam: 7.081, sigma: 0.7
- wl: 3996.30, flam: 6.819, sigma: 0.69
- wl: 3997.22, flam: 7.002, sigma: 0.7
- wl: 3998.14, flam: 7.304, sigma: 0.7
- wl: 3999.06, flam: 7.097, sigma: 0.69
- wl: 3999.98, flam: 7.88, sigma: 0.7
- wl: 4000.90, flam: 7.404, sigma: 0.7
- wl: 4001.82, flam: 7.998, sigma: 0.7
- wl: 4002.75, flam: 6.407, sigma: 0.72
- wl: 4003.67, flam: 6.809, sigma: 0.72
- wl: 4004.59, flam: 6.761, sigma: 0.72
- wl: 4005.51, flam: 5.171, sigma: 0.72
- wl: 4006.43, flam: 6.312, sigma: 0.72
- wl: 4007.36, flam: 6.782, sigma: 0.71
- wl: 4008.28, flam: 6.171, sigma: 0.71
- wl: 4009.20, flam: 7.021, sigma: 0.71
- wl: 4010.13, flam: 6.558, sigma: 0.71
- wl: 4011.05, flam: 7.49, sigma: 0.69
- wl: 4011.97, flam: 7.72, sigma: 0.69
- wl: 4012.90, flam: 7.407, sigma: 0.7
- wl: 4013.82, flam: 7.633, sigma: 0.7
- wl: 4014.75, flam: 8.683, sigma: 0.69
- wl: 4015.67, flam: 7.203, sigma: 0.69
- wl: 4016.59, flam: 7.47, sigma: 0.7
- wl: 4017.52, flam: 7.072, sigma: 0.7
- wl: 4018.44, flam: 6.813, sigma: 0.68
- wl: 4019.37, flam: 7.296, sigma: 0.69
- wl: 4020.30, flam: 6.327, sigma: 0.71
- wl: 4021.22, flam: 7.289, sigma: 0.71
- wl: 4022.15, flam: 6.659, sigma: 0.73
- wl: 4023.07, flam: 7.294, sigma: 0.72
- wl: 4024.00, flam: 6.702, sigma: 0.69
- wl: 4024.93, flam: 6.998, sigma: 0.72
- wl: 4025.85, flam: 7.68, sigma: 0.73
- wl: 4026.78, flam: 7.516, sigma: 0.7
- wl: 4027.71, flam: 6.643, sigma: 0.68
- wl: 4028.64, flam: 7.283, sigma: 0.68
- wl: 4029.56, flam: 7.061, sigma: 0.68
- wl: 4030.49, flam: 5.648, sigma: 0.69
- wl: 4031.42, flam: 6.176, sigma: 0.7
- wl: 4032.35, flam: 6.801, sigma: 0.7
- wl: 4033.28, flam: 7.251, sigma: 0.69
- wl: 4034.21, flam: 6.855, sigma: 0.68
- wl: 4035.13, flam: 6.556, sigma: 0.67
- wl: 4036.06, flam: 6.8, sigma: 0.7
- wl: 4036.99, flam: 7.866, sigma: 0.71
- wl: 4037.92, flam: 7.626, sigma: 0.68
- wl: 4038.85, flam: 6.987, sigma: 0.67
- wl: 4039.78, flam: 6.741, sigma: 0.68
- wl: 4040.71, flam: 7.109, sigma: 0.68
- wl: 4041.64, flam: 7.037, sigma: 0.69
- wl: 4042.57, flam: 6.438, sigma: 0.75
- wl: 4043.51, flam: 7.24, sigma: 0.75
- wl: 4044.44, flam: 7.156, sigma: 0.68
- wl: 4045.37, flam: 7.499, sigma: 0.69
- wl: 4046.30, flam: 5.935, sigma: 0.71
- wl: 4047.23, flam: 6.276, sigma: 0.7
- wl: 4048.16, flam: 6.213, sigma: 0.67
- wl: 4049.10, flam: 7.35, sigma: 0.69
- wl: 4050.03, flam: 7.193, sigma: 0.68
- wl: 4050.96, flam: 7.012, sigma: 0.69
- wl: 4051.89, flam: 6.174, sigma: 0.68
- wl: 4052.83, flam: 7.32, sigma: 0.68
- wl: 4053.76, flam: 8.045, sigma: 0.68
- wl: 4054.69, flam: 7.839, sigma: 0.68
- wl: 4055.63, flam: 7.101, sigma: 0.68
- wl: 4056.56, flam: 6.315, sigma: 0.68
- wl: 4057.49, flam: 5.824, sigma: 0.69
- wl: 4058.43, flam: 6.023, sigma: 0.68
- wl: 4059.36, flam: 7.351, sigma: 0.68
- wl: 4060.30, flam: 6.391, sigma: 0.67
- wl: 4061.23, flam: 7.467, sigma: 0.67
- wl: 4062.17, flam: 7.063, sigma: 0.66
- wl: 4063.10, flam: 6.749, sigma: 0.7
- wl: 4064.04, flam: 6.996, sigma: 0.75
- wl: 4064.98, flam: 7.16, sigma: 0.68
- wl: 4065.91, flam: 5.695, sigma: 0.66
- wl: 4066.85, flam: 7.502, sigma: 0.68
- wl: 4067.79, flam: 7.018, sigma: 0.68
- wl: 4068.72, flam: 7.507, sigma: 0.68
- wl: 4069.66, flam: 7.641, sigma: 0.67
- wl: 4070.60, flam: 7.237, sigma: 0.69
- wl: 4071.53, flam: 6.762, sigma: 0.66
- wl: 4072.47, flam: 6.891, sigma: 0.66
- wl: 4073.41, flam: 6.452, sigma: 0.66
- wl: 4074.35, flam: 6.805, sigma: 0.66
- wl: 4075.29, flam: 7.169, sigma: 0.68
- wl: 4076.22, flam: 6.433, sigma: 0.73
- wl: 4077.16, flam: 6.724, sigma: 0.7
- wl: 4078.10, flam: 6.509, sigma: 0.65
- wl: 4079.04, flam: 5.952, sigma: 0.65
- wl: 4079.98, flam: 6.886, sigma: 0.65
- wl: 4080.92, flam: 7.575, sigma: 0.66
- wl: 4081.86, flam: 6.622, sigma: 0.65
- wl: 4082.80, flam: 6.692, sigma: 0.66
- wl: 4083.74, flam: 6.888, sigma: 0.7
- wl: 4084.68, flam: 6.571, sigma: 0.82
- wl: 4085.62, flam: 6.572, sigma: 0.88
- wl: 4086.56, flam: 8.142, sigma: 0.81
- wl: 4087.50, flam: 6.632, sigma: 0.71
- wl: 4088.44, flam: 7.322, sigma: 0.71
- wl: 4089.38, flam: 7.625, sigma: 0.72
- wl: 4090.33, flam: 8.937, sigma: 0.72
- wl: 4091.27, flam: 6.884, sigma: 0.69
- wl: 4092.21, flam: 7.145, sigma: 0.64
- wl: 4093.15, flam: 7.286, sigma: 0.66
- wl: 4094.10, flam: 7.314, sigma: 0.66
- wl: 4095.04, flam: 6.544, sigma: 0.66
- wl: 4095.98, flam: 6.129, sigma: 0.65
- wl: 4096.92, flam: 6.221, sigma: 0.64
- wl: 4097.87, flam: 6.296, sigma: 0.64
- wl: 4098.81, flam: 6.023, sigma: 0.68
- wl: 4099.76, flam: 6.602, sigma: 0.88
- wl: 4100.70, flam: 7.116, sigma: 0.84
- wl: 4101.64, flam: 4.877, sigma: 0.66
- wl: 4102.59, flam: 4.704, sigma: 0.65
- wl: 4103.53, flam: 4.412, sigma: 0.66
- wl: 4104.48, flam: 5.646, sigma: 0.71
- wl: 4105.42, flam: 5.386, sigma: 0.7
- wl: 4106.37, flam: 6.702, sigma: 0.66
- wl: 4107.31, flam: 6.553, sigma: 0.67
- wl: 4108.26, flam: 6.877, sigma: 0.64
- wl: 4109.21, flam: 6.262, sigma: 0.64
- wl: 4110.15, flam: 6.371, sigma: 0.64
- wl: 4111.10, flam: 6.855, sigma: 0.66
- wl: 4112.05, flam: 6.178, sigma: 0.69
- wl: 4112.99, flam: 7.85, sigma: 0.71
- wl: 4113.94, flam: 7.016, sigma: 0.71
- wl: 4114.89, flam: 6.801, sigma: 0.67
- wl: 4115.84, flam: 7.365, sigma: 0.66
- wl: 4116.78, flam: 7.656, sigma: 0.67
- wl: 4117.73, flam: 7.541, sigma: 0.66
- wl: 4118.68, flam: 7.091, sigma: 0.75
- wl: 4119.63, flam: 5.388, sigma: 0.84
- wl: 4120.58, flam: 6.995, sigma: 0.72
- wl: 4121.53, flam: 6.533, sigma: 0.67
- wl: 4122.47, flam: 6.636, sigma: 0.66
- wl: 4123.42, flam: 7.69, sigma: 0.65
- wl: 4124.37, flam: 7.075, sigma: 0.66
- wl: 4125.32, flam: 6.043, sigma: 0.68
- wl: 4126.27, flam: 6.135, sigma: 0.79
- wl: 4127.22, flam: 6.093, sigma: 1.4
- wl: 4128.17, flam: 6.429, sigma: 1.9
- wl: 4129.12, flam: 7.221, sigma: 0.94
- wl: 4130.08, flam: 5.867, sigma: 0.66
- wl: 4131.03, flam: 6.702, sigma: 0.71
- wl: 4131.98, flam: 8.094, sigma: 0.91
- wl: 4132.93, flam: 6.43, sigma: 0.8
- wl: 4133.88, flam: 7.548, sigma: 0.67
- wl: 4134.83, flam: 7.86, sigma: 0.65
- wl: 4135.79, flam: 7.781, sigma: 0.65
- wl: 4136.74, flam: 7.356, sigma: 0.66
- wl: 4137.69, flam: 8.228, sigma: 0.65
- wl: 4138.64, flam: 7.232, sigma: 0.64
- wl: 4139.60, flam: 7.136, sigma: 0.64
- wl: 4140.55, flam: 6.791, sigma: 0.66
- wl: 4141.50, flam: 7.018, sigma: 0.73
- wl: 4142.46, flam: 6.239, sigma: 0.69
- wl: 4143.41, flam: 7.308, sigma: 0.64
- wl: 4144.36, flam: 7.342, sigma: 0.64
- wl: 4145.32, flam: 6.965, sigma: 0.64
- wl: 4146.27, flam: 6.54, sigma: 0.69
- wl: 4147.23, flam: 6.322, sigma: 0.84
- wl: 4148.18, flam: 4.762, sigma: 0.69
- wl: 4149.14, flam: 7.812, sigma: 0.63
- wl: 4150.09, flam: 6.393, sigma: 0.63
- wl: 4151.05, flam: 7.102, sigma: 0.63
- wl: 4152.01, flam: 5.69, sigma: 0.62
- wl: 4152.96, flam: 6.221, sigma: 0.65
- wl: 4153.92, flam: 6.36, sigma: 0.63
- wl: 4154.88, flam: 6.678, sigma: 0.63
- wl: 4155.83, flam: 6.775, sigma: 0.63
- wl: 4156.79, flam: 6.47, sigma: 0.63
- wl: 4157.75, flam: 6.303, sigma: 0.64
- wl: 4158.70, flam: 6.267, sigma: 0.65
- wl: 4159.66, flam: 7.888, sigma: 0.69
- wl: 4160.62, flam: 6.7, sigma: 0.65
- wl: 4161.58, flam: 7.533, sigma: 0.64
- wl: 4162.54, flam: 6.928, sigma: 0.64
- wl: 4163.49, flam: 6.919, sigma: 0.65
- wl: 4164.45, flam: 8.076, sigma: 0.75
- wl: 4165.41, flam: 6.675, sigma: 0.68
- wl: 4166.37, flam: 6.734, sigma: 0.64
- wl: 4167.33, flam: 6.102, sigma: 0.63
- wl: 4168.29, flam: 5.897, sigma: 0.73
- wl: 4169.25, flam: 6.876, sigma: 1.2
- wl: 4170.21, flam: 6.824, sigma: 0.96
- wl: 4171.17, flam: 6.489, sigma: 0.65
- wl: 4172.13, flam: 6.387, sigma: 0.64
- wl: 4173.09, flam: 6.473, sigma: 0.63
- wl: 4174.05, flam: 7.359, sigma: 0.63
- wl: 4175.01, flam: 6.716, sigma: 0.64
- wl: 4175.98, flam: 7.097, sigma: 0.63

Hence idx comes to -11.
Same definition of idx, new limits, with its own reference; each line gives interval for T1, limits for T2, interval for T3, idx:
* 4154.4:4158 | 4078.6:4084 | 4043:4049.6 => -10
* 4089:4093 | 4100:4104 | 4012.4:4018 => -8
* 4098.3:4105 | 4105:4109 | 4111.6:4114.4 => -4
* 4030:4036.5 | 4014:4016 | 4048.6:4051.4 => -12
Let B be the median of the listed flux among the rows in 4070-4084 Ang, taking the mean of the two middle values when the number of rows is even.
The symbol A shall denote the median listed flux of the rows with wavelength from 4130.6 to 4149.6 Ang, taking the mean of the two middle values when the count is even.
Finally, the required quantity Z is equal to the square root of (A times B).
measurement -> 6.97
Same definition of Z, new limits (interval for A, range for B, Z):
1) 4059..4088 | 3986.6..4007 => 6.87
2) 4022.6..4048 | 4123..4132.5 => 6.78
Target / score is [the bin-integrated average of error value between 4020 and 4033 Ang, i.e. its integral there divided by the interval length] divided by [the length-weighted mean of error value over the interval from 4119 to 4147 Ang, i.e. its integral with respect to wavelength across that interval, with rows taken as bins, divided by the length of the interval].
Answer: 0.92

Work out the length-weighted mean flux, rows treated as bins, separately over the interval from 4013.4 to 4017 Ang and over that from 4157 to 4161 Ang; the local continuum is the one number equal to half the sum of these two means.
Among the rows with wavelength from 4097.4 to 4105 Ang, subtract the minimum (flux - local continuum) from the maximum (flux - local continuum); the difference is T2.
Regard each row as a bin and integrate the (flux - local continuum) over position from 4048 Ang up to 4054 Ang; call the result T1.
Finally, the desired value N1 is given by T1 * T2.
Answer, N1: -3.5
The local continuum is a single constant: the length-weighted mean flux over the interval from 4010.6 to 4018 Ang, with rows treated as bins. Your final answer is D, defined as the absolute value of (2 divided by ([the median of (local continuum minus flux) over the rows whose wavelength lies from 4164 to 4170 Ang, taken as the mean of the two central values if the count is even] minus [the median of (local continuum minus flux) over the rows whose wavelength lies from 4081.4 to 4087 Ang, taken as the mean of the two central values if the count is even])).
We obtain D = 42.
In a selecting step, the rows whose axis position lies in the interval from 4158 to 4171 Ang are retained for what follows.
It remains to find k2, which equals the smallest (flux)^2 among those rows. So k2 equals 34.8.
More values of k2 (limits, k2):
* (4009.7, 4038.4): 31.9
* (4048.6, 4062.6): 33.9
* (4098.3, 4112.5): 19.5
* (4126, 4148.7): 22.7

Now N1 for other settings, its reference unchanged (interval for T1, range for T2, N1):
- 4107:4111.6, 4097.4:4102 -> -7.0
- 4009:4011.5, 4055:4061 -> -0.9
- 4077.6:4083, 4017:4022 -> -2.9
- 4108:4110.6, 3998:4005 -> -3.3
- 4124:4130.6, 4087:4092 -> -13.1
